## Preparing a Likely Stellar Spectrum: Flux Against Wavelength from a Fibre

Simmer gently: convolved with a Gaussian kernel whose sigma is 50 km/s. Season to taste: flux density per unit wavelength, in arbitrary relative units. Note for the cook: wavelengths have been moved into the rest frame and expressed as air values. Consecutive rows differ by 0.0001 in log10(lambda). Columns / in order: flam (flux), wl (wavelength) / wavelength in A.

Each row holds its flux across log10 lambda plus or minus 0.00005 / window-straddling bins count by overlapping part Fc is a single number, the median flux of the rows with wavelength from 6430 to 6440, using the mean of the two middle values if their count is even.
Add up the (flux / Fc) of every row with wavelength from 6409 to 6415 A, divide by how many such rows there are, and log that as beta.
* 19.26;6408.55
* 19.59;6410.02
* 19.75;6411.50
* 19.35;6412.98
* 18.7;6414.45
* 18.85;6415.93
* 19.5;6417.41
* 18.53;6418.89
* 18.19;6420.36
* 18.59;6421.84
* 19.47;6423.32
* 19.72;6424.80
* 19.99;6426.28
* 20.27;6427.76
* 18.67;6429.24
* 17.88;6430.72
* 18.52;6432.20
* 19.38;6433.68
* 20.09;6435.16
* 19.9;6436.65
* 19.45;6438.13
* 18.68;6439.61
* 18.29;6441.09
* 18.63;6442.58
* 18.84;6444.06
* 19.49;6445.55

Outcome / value 1.00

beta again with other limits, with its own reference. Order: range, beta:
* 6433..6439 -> 1.02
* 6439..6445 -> 0.96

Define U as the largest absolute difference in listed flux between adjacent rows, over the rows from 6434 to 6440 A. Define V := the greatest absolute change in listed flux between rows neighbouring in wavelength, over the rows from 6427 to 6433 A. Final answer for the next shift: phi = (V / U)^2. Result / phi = 4.3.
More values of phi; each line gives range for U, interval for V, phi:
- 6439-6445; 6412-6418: 2.8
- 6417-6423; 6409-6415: 0.4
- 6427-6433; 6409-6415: 0.2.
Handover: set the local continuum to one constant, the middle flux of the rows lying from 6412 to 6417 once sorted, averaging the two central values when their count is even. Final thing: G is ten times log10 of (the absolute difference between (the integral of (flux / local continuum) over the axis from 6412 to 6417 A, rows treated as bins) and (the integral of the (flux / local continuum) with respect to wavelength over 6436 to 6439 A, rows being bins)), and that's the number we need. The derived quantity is 3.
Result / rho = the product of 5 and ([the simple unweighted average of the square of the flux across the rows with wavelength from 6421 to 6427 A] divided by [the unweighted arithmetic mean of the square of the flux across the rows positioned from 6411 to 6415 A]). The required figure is 5.09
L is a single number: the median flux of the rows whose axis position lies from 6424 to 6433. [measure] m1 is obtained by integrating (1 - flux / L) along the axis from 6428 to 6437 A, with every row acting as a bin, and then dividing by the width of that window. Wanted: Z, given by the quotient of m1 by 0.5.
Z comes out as 0.009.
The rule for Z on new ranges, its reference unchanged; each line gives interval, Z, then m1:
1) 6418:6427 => 0.011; 0.0056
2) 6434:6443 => -0.001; -0.0004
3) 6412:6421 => 0.032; 0.0162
